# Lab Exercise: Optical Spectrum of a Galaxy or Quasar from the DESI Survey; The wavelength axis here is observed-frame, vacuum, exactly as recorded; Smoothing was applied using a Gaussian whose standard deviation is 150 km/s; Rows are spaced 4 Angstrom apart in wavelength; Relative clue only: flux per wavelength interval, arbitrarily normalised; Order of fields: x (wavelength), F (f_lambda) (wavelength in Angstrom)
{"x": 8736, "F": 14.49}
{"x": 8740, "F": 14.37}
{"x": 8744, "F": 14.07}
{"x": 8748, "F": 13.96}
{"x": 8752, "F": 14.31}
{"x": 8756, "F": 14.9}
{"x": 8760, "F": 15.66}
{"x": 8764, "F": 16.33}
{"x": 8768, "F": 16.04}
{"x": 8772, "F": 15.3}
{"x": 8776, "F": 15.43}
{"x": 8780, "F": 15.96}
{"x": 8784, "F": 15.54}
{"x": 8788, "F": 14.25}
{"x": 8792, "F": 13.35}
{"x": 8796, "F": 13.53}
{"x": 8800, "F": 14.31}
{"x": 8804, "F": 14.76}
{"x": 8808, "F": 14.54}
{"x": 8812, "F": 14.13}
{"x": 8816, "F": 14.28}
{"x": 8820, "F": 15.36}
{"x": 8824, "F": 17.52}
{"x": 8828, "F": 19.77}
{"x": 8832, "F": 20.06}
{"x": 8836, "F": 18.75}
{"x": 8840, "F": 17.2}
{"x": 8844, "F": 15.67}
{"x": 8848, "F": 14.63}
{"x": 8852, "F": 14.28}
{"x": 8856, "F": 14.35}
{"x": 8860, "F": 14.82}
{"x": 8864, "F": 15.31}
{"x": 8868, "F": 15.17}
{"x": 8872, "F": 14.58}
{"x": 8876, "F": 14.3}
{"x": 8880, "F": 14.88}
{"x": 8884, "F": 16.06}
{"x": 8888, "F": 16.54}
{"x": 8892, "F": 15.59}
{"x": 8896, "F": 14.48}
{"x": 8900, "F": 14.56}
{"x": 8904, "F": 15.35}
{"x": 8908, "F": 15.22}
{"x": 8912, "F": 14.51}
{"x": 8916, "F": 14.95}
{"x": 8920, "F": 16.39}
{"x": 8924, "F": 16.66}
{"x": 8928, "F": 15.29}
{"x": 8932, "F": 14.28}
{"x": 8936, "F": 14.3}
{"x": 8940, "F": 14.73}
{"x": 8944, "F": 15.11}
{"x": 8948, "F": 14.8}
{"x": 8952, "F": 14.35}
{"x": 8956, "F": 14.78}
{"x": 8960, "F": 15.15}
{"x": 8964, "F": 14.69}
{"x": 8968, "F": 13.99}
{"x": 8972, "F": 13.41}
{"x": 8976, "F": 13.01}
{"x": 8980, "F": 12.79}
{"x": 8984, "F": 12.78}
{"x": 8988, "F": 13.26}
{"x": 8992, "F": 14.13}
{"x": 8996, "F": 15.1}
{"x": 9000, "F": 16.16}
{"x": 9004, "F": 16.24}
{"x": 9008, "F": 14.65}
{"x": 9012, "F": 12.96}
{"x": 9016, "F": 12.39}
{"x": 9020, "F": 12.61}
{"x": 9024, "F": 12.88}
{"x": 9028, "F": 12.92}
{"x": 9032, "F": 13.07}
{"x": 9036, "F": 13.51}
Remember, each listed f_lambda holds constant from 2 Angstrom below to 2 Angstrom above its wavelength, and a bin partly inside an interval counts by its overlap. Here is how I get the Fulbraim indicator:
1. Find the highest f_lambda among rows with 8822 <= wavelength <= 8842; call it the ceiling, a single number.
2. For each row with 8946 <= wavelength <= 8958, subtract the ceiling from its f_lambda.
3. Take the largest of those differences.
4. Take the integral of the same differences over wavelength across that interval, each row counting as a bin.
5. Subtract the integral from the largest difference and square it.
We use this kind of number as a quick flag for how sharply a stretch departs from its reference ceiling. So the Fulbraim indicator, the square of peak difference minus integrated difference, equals 3569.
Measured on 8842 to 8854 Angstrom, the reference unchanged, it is 3365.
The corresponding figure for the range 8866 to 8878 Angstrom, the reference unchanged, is 3556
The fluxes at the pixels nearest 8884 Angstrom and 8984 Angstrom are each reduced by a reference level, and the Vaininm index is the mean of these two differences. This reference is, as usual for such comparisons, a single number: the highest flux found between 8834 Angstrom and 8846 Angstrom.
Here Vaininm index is -4.33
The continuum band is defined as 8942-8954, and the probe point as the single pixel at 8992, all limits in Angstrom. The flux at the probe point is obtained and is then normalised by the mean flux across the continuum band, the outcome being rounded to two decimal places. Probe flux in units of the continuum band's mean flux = 0.96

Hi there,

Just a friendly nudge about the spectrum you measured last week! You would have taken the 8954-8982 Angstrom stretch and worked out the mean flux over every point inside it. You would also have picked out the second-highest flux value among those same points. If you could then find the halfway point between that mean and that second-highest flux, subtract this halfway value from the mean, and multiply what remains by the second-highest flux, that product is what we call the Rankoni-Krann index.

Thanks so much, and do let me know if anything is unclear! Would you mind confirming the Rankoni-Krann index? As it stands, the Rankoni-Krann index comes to -6.0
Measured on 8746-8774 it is -6.6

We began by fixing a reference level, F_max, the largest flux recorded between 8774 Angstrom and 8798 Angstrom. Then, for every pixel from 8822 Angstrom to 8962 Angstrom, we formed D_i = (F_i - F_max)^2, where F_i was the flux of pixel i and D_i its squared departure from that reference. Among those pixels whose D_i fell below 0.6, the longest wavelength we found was 8928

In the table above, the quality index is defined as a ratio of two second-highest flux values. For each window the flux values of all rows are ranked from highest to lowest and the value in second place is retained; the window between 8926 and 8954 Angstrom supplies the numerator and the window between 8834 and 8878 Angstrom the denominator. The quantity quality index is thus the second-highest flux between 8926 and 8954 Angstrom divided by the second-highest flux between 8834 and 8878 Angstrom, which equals 0.88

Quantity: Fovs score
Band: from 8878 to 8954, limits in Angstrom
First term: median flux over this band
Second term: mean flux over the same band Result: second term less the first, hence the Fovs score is 0.21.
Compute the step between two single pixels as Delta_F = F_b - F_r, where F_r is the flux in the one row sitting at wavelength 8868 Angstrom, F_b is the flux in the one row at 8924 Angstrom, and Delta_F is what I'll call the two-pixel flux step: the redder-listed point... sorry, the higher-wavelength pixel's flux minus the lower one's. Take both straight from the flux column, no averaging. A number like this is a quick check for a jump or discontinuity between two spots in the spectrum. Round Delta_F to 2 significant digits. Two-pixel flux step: 1.5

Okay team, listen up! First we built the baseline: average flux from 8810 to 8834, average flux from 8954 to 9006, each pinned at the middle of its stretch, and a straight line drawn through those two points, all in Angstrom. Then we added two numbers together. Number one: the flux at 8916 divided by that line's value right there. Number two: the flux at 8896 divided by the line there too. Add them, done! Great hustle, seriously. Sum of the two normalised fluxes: 1.90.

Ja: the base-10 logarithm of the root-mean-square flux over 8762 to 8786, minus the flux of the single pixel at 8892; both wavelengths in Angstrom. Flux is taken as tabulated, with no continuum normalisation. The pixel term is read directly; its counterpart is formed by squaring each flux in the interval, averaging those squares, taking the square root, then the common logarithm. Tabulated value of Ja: -14.4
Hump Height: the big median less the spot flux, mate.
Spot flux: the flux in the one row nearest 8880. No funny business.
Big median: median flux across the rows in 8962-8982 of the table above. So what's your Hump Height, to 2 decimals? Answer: -1.47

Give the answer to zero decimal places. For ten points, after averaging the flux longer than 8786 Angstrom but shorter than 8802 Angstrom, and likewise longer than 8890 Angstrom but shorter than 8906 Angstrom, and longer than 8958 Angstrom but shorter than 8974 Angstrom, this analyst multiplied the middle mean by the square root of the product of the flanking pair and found 211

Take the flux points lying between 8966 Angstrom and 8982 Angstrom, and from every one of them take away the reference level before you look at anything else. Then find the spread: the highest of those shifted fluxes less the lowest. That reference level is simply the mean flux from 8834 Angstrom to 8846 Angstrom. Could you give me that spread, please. 1.2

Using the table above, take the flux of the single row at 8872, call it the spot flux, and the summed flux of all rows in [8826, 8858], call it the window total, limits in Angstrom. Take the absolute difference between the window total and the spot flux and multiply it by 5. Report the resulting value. 601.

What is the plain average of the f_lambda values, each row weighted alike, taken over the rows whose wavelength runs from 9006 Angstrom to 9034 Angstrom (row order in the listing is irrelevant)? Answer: 13.1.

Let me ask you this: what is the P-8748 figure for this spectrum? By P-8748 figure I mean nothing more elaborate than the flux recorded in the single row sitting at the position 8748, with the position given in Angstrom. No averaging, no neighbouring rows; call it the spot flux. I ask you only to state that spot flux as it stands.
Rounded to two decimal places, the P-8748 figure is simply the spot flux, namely 13.96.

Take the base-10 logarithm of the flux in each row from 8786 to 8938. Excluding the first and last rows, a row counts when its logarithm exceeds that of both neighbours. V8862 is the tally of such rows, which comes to 6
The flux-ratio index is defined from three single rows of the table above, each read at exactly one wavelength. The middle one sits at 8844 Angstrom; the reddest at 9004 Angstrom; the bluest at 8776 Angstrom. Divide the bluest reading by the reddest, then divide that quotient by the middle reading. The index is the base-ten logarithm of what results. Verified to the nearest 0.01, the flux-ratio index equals -1.22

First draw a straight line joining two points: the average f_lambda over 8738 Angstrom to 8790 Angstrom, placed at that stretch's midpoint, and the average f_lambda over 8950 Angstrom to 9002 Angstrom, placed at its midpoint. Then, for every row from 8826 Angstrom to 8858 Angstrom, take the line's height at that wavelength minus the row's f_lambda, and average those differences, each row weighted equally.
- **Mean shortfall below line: -2.1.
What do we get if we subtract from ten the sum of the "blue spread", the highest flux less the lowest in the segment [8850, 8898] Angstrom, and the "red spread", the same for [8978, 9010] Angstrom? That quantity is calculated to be 4.3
